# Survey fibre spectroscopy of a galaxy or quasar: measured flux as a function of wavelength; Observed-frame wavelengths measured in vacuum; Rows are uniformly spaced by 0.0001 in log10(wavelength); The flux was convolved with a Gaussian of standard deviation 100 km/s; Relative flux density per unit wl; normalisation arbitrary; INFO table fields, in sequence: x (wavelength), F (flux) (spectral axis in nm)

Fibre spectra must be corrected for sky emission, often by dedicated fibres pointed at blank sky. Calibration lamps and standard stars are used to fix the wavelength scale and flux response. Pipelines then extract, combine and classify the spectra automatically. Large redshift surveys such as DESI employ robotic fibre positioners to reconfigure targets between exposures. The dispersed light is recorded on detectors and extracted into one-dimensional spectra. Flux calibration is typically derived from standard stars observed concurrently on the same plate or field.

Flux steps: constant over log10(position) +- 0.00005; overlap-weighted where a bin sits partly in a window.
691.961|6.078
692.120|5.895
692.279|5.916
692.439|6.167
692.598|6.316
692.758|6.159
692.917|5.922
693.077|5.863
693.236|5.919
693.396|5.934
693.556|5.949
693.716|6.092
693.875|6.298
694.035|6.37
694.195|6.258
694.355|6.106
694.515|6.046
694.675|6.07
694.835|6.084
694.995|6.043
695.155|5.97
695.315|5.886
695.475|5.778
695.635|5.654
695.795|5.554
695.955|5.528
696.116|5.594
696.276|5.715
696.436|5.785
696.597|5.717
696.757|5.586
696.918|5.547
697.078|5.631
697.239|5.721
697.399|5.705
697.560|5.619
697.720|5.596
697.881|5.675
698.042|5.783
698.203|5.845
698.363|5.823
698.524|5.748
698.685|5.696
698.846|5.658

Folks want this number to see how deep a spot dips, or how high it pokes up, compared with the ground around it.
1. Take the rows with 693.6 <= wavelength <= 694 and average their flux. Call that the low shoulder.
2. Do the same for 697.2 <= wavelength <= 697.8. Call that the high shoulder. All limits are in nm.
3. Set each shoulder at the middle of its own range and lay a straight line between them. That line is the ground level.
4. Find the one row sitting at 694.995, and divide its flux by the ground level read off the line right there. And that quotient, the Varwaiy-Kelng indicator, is 1.00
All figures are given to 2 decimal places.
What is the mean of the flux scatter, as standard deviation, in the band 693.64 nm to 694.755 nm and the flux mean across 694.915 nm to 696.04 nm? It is 2.95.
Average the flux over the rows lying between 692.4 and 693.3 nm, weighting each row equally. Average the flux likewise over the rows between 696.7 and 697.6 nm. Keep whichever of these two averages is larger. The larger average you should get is 6.06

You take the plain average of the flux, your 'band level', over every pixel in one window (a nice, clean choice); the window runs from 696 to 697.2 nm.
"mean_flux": 5.65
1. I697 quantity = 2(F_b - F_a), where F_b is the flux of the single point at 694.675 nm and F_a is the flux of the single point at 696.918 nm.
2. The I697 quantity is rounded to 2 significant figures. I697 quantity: 1.0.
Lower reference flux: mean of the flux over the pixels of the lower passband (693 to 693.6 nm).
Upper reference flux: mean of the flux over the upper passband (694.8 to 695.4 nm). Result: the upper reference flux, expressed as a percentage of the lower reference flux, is 101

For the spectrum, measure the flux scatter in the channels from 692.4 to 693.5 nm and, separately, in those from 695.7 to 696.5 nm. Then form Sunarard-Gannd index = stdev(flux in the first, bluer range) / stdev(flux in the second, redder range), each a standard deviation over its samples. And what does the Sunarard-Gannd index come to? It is 1.6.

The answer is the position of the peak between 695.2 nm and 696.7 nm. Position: 695.315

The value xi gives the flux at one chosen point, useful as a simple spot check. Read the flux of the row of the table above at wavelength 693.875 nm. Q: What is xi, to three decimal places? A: 6.298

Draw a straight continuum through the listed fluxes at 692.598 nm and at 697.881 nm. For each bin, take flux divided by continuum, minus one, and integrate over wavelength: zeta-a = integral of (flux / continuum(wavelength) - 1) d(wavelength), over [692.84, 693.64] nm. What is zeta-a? -0.04 nm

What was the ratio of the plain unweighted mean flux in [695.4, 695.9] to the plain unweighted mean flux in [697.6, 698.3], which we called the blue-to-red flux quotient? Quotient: 0.99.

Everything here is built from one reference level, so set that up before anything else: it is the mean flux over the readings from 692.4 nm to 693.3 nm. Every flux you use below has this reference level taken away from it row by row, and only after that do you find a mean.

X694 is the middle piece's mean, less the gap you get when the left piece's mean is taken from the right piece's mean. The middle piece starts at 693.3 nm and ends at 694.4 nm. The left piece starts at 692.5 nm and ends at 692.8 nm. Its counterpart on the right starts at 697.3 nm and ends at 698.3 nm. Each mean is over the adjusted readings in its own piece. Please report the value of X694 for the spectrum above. 0.62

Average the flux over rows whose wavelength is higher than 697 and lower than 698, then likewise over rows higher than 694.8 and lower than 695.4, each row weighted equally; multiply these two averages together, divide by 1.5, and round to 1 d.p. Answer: 22.6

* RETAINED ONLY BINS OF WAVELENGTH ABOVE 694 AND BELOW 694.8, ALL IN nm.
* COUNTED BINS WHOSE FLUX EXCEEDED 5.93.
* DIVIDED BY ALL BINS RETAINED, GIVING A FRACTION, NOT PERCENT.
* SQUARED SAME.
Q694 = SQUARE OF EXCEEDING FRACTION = 1.0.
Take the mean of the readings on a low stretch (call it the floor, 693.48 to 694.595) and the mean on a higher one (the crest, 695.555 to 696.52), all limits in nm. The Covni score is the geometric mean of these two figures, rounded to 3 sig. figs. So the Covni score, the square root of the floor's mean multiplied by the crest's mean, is 5.89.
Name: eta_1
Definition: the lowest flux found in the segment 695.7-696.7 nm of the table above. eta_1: 5.528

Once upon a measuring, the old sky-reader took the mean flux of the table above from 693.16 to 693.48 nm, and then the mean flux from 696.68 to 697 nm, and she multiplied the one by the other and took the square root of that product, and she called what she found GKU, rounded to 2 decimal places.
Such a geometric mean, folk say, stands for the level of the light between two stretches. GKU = 5.74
